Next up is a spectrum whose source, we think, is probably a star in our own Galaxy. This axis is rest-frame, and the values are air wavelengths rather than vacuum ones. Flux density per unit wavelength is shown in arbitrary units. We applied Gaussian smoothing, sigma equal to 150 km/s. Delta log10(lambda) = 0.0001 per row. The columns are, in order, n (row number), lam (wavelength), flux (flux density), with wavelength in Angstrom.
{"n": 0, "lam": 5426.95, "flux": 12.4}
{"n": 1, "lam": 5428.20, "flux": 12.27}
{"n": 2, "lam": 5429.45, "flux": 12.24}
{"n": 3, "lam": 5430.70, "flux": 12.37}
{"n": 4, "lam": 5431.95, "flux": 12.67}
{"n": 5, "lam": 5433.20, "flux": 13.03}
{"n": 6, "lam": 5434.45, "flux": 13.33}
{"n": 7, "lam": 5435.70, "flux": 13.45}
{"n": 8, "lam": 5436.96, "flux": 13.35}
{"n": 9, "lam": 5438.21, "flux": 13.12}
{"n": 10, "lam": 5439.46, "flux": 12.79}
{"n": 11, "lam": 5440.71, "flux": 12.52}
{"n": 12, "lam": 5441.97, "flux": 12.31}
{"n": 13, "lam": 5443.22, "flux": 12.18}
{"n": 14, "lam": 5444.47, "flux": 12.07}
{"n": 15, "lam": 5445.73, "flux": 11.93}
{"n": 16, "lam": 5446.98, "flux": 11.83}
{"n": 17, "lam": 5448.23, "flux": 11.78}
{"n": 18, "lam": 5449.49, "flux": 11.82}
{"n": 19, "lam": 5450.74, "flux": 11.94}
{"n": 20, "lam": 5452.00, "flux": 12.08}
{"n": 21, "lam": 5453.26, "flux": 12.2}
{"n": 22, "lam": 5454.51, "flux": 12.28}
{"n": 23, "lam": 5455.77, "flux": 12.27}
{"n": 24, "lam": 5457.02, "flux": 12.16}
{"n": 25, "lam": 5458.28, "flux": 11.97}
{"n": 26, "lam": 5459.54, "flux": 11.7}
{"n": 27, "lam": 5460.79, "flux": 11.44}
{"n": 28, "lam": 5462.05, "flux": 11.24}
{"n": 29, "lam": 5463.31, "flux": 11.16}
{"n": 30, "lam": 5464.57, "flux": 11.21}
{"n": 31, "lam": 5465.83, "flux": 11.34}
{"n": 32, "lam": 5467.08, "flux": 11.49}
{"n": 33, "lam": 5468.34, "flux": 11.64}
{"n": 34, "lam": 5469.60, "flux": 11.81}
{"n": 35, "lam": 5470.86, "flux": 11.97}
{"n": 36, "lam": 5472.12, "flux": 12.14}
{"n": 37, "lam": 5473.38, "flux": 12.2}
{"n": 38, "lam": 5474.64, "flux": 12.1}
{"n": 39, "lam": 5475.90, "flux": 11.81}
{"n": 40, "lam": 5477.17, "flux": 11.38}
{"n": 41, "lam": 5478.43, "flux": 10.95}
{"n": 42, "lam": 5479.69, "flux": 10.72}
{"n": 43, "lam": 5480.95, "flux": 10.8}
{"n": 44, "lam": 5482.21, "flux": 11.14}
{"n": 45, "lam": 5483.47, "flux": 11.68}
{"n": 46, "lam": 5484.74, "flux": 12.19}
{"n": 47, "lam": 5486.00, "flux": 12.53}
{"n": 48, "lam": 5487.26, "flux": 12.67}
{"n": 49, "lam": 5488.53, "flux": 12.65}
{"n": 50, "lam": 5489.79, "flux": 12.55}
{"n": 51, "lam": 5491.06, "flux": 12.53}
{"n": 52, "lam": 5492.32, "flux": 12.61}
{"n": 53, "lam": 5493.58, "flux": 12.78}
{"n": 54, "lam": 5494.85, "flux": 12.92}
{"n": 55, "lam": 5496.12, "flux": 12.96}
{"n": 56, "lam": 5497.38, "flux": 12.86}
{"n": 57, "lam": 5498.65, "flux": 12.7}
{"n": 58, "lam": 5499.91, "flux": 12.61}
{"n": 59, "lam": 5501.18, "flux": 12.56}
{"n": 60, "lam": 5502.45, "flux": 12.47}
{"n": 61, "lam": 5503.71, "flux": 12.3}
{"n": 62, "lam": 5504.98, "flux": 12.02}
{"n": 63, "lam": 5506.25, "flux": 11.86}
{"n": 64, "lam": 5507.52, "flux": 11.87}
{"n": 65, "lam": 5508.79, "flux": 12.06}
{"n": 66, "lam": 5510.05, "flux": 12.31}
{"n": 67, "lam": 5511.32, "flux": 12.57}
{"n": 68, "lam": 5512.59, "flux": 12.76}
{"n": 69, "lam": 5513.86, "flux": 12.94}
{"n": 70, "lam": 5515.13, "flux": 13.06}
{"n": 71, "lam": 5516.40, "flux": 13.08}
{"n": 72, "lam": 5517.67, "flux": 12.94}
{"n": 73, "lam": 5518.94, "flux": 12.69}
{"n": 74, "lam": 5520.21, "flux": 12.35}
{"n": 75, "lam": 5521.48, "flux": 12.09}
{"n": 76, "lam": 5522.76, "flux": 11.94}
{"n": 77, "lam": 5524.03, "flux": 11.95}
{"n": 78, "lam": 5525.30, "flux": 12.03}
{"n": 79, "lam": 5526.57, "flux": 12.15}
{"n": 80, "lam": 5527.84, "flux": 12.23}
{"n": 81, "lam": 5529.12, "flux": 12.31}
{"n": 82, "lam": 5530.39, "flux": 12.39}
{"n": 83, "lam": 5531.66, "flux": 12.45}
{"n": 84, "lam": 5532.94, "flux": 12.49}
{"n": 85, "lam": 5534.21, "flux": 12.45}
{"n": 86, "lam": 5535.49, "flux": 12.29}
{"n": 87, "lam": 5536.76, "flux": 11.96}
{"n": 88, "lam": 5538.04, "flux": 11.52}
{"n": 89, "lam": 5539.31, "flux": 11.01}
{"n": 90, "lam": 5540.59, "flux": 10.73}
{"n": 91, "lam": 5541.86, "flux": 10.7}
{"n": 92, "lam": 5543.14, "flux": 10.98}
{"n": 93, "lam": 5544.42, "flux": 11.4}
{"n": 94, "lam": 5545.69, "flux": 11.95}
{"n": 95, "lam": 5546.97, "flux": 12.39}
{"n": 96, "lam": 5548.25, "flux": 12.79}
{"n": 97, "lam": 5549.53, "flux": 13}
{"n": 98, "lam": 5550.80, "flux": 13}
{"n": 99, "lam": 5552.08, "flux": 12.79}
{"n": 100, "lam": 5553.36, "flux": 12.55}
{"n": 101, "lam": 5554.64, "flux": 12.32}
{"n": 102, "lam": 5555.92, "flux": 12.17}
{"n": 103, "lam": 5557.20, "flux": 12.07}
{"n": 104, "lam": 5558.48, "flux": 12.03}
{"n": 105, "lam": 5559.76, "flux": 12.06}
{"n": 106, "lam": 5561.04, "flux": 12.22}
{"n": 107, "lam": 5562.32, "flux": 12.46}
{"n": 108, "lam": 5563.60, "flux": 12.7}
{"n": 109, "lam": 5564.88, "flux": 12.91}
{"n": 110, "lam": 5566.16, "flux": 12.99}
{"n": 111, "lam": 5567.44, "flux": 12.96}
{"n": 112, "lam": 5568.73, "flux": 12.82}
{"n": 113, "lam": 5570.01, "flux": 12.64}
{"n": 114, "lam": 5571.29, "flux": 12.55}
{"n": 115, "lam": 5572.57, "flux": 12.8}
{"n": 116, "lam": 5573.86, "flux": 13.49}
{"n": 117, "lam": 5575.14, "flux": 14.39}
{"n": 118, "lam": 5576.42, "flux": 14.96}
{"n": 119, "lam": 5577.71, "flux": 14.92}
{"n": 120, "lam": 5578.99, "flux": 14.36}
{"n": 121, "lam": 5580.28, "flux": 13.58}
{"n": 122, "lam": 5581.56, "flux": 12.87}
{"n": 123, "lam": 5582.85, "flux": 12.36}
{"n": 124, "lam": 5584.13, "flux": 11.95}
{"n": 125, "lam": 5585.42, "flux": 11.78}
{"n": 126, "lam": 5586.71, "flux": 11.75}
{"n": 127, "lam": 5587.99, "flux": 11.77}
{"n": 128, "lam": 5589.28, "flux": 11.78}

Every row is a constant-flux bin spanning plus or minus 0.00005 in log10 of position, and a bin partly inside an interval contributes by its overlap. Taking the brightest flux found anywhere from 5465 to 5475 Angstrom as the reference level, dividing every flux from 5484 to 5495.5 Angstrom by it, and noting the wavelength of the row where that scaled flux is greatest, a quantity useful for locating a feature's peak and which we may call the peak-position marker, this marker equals 5494.85 Angstrom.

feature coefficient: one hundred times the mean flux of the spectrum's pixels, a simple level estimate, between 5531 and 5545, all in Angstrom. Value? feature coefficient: 1163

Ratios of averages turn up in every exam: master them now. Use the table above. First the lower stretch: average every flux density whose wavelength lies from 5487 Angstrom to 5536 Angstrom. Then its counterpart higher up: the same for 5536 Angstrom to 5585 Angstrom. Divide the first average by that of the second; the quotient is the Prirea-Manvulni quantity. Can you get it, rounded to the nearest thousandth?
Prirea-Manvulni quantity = 0.993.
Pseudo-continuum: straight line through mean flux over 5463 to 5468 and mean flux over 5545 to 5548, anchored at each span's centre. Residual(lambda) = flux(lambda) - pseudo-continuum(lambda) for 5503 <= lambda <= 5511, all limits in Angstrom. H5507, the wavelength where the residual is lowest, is 5507.52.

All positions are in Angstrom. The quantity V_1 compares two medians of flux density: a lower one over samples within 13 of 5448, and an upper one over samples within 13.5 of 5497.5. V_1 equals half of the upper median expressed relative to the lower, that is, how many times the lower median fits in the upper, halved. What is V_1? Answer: 0.52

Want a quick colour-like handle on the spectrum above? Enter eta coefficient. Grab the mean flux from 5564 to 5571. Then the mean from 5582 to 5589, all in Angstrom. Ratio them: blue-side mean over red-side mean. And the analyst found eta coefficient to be 1.08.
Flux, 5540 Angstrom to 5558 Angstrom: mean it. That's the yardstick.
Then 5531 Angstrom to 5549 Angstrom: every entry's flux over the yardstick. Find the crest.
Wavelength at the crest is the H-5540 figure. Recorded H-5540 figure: 5548.25 Angstrom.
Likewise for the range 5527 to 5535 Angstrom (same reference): 5532.94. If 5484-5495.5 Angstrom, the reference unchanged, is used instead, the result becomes 5494.85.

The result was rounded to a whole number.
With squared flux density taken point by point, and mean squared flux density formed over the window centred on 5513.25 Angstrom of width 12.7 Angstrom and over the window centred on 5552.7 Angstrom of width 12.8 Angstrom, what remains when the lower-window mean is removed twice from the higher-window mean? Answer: -163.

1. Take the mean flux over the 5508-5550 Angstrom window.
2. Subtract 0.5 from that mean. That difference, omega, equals 11.7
